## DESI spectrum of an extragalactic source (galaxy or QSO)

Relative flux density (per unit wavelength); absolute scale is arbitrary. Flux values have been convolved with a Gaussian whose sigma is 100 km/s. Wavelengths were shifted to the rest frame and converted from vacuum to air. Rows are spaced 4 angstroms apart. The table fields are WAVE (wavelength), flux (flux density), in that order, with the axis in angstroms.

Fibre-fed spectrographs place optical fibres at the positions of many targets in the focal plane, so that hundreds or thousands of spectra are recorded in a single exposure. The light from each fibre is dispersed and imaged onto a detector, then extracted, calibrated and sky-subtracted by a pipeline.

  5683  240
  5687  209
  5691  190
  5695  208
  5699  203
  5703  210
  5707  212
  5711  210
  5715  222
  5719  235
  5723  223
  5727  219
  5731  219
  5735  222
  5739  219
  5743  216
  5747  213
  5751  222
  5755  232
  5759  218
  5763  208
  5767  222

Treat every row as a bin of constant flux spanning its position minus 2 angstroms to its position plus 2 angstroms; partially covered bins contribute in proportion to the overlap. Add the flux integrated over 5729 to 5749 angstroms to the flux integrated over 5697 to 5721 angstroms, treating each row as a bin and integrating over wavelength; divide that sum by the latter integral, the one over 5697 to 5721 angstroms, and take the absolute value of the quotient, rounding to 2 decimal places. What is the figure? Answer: 1.84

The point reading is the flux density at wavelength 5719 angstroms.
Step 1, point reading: 235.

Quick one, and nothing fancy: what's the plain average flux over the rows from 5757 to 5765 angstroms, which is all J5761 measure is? 213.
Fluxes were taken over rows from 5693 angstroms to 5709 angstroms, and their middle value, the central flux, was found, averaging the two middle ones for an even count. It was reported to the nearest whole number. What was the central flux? 209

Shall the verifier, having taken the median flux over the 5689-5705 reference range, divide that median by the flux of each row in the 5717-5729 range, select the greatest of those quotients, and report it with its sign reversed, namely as -0.94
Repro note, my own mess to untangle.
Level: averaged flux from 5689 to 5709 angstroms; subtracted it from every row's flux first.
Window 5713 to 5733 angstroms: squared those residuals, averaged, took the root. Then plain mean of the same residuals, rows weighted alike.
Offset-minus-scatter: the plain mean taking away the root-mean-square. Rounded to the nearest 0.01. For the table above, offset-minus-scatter -0.90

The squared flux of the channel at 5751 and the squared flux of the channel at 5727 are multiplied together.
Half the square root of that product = 24309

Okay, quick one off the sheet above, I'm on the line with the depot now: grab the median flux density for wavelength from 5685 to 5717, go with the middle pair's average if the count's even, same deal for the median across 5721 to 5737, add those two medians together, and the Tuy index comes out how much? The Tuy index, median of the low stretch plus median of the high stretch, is 430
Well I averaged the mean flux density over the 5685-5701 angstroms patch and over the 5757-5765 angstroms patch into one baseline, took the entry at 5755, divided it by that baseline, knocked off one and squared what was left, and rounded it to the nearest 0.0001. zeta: 0.0136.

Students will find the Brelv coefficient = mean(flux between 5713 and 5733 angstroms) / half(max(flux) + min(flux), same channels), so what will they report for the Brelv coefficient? 0.99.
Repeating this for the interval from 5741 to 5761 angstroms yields 0.99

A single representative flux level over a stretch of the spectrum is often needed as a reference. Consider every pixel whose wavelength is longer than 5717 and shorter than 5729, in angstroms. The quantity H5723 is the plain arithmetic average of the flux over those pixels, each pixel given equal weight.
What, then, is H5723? 226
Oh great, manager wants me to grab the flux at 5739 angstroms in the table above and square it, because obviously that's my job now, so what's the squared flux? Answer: 47961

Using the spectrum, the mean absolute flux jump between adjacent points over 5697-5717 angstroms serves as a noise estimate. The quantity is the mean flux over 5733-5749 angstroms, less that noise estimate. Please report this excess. 212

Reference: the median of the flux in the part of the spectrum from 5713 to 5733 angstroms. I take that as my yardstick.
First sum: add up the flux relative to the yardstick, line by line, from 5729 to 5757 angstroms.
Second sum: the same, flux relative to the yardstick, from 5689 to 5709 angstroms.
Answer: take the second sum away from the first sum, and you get 2.3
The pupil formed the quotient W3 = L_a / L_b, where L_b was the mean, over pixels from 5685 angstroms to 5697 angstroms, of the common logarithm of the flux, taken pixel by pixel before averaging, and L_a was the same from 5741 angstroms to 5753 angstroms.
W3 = 1.01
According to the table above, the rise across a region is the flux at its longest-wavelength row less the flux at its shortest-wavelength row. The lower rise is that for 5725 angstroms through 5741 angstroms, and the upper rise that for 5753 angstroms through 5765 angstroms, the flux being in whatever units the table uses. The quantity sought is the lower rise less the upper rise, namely 24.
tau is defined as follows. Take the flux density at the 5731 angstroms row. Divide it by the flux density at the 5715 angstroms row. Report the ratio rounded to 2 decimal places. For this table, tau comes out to 0.99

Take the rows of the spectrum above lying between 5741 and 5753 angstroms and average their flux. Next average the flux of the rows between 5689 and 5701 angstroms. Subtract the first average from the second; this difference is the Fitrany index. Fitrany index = -16.7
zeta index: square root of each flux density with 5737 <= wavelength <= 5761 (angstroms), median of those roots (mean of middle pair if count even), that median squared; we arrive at 218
